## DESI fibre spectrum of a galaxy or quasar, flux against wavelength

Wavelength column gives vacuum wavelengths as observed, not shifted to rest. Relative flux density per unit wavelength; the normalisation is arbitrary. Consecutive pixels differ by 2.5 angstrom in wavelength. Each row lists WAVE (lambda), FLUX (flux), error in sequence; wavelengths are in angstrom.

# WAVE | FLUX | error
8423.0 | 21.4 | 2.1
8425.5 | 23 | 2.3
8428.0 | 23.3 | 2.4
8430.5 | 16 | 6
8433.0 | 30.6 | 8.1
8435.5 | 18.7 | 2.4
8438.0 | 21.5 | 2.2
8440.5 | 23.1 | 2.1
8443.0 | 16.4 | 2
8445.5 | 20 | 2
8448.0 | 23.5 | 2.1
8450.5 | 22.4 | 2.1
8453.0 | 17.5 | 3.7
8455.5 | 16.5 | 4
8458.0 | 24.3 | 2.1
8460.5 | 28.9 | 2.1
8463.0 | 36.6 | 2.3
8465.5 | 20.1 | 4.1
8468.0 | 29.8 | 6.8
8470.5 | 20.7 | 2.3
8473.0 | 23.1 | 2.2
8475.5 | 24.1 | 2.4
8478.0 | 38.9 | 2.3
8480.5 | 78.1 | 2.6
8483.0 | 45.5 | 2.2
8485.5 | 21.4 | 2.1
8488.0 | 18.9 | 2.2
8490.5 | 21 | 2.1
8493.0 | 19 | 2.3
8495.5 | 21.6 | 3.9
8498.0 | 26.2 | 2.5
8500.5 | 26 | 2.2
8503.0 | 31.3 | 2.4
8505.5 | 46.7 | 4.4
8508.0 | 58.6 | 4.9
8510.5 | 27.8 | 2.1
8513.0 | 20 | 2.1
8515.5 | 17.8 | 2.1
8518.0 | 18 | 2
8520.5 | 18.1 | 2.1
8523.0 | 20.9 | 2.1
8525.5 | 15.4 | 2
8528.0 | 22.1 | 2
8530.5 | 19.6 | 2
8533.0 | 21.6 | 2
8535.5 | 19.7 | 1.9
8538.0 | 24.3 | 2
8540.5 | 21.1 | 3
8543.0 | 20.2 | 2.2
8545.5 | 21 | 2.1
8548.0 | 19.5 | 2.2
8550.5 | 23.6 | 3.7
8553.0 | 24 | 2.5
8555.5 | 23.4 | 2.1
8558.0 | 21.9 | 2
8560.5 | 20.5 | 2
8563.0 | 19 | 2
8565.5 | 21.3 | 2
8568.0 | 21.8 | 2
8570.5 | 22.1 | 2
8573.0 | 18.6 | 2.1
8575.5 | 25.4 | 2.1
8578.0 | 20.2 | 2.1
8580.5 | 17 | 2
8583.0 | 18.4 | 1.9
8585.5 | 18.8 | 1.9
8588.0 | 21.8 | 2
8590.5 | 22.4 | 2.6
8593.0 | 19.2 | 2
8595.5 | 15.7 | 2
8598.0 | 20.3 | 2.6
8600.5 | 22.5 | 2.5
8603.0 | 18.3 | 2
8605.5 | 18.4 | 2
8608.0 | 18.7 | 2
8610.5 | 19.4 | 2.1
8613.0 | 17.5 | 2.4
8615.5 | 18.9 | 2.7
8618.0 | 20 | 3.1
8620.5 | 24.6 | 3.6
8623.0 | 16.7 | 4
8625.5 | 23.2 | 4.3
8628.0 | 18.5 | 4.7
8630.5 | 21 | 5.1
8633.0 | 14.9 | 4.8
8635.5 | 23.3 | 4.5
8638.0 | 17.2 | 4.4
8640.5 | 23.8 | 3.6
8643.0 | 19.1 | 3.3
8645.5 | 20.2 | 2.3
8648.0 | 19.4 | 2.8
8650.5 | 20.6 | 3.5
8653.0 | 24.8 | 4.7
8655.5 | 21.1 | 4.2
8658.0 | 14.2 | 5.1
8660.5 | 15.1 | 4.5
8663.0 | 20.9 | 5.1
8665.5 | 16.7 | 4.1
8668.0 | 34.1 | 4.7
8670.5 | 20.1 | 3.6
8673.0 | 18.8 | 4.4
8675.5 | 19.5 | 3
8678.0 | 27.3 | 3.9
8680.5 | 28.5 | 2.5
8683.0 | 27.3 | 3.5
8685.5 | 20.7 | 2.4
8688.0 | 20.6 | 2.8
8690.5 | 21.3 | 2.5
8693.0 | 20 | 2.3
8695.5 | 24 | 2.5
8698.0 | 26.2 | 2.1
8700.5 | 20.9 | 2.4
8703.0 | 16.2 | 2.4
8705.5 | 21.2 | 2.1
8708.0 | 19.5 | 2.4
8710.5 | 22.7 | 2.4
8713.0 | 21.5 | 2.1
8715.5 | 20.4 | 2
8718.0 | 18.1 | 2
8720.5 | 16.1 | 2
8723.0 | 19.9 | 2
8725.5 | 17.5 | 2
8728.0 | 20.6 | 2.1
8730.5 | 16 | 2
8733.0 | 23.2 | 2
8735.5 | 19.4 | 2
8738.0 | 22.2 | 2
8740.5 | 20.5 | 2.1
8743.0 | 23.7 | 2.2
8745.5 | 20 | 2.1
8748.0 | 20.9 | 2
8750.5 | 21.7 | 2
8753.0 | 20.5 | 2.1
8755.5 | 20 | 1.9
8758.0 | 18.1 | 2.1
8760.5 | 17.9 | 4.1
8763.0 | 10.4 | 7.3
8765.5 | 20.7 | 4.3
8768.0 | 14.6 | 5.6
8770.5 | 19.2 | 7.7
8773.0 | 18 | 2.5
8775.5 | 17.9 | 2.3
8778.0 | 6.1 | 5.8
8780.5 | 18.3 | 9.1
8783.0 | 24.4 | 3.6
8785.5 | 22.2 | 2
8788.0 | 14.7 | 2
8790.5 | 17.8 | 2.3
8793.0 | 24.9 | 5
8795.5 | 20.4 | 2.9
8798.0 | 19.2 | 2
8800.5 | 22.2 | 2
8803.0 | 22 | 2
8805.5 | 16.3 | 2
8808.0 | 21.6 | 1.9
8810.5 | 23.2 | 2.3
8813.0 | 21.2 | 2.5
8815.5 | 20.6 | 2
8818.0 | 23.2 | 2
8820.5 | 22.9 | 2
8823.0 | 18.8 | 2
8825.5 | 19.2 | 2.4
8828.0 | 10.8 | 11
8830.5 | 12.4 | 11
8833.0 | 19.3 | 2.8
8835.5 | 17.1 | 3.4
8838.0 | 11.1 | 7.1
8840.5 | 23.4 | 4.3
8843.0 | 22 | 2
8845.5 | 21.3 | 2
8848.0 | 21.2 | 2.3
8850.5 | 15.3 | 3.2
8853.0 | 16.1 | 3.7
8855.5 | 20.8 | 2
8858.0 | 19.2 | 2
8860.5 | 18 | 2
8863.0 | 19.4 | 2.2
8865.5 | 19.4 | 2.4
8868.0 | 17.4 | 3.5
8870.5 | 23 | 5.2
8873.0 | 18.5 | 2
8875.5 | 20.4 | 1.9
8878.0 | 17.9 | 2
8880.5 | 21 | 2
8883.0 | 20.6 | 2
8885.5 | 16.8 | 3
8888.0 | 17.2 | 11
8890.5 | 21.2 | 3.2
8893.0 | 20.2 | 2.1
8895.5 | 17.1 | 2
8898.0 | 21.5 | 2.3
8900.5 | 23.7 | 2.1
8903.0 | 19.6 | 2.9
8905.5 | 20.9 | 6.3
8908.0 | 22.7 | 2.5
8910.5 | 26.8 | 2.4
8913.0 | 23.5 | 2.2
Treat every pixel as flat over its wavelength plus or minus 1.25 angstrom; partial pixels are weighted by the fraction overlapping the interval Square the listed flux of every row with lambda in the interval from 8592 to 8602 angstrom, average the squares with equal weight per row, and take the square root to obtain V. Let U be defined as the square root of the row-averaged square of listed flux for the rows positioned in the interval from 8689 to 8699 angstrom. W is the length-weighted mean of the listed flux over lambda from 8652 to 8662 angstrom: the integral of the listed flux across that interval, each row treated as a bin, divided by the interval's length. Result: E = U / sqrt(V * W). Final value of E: 1.20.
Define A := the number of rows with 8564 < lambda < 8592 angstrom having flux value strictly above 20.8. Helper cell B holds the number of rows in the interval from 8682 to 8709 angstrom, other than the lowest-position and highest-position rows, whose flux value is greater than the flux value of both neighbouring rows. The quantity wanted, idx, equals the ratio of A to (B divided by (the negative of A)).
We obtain -12.0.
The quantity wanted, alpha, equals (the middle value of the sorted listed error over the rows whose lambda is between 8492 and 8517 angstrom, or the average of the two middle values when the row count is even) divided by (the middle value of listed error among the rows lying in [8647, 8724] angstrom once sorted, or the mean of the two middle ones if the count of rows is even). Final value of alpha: 0.94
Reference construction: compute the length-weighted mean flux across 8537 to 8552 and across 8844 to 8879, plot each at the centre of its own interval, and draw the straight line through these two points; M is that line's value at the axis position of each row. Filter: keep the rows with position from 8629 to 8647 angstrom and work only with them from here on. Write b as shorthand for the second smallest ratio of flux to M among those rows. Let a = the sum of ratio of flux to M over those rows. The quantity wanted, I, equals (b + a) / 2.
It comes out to 3.8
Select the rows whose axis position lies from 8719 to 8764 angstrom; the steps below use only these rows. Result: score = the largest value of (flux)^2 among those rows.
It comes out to 562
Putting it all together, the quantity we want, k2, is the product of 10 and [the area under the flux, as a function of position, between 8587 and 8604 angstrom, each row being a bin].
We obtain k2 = 3405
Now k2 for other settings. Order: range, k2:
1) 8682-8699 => 3869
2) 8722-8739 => 3365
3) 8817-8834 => 3059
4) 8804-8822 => 3827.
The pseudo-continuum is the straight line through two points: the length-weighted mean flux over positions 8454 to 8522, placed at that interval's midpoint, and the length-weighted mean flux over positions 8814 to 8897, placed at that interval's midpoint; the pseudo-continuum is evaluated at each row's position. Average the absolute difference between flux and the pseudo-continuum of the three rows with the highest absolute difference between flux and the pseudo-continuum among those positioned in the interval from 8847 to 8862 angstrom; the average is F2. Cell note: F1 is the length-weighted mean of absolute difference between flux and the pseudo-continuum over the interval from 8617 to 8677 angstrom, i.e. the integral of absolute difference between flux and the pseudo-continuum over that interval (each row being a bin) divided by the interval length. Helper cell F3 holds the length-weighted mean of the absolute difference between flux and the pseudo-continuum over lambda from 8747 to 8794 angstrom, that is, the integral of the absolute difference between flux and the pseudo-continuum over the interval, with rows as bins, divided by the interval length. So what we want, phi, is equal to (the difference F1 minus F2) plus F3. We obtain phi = 6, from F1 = 5.1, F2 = 2.9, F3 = 3.8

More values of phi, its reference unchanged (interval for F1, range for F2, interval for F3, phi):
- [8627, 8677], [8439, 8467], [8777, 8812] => -4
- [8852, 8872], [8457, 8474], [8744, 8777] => -4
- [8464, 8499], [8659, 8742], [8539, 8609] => 8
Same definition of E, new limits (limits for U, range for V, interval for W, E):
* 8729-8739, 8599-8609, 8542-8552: 1.00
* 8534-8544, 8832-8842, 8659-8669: 1.09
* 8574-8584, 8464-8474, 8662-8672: 0.88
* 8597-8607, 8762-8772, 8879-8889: 1.12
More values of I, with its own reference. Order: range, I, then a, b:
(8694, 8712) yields 4.2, 7.4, 0.96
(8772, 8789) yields 3.4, 6.1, 0.74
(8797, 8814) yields 4.2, 7.4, 0.98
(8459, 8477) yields 4.6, 8.3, 0.93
